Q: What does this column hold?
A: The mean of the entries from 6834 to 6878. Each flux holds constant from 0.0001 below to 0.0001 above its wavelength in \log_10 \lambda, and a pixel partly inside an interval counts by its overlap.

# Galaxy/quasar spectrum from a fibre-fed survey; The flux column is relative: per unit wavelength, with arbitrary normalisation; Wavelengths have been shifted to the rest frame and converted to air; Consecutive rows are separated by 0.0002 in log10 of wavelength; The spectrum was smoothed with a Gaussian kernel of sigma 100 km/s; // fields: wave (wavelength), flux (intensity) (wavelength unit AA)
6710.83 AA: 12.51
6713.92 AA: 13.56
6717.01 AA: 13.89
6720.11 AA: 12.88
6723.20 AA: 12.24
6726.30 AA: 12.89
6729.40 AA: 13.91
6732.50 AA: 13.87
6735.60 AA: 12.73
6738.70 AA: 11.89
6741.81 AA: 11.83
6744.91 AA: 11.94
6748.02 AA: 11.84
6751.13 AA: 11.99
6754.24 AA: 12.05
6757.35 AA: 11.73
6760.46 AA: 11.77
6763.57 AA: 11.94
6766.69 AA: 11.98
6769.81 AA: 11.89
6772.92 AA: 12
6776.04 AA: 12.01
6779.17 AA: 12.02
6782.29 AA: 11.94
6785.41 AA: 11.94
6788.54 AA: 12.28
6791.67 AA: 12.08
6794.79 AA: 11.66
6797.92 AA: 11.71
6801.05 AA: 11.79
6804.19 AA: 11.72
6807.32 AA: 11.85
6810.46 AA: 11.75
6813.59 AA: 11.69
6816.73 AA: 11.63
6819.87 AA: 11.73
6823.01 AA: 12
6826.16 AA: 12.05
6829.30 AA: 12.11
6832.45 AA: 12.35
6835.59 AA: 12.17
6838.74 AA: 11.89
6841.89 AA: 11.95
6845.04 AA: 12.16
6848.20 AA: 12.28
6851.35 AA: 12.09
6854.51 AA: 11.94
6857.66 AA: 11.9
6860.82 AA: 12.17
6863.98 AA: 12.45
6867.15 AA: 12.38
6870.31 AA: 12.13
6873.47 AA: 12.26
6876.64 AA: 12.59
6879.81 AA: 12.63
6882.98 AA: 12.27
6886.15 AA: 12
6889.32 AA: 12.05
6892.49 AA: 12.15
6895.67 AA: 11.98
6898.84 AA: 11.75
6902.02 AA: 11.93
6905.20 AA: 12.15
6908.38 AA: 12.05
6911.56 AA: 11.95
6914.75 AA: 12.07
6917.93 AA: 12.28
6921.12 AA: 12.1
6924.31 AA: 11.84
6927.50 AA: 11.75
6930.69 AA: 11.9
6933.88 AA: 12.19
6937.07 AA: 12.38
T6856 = 12.17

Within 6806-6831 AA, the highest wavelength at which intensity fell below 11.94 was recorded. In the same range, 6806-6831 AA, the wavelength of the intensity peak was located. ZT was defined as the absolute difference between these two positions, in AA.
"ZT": 9.4 AA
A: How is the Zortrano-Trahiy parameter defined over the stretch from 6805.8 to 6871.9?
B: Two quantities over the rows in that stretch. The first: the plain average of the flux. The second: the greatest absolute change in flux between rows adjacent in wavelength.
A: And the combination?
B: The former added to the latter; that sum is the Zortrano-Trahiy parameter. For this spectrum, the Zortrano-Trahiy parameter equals 12.31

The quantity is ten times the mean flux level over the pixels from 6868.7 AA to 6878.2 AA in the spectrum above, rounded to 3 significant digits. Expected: 123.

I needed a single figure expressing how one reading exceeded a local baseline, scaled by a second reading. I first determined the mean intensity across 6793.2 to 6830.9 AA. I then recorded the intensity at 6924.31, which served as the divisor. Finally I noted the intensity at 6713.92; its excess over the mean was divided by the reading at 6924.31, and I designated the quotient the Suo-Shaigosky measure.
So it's 0.15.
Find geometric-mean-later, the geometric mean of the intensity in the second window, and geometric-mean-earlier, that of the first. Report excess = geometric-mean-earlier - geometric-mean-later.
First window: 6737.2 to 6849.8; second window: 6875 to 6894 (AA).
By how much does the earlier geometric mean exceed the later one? -0.35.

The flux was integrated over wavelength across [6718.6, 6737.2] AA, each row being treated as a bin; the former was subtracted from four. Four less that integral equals -239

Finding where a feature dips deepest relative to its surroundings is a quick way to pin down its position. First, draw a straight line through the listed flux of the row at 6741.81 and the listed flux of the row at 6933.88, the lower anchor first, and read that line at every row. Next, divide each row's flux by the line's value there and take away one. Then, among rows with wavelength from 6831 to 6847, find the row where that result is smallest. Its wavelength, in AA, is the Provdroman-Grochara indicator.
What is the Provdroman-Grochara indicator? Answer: 6838.74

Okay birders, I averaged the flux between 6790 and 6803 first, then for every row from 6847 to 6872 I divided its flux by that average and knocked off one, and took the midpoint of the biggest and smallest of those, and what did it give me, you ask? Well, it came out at 0.03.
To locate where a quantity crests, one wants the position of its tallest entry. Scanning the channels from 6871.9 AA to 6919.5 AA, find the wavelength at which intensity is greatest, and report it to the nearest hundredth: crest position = 6879.81 AA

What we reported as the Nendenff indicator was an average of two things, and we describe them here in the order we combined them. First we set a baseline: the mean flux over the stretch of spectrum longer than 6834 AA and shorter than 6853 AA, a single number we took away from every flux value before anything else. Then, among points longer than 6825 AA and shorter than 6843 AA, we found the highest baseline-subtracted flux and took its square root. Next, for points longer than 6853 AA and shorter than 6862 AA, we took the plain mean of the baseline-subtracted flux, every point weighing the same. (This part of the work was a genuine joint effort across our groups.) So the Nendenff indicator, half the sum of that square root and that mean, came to 0.21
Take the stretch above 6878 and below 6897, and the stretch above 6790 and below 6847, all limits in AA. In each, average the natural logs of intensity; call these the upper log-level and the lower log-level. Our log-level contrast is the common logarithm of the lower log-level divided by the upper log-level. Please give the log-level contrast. -0.004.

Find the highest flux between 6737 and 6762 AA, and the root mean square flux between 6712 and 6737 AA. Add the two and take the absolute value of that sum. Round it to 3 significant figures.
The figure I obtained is 25.3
